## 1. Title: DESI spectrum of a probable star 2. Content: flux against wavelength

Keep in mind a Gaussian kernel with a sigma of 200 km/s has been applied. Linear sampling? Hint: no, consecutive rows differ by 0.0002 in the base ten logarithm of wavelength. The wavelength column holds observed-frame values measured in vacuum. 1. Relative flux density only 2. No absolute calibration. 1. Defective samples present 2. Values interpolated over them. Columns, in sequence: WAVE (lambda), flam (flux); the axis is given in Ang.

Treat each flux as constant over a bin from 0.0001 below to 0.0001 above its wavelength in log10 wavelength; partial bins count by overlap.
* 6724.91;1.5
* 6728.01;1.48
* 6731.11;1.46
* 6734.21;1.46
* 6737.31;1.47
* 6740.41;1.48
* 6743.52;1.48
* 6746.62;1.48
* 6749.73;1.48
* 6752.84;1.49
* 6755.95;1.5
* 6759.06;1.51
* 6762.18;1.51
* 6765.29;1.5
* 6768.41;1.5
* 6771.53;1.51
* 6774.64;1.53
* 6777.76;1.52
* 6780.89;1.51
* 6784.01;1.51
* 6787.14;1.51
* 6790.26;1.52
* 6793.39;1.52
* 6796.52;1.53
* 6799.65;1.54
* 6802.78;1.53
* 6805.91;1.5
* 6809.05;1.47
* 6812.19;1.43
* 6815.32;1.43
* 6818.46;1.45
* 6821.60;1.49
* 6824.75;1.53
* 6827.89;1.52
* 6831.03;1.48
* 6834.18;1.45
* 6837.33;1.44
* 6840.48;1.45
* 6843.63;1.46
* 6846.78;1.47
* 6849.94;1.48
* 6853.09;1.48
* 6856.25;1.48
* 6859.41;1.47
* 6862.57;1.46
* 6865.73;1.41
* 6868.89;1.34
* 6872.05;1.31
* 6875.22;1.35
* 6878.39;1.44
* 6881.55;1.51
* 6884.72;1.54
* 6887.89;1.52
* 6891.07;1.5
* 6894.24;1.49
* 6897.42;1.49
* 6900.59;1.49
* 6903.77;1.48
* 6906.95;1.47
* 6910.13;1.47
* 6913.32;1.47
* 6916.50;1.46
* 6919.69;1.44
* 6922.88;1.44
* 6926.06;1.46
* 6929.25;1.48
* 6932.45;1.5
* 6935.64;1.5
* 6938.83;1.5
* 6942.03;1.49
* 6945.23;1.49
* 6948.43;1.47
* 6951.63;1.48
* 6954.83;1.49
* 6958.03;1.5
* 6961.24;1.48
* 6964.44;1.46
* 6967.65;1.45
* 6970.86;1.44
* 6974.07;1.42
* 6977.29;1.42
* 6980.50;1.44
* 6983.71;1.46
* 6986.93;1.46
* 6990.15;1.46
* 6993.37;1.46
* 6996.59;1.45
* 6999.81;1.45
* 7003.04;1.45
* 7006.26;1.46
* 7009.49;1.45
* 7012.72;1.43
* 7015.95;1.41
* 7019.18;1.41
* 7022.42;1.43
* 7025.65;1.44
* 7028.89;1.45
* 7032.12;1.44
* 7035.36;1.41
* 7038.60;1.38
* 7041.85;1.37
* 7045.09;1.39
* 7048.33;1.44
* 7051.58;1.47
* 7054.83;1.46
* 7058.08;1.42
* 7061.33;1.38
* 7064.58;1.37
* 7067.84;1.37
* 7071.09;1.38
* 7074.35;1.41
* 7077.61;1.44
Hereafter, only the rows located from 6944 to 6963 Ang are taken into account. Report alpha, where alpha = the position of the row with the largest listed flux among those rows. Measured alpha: 6958.03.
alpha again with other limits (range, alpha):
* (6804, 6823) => 6805.91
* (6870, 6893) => 6884.72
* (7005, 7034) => 7006.26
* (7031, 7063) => 7051.58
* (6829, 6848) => 6831.03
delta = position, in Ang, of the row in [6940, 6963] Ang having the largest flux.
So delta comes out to 6958.03 Ang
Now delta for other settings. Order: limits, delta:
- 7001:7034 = 7006.26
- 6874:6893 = 6884.72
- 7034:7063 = 7051.58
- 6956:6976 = 6958.03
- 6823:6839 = 6824.75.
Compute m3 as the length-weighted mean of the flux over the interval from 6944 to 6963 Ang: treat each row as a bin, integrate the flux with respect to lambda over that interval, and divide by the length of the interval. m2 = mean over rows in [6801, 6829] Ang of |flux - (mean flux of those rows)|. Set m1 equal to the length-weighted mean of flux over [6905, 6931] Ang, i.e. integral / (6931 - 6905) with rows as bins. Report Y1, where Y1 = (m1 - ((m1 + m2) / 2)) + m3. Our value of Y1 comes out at 2.20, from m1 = 1.46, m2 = 0.034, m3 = 1.49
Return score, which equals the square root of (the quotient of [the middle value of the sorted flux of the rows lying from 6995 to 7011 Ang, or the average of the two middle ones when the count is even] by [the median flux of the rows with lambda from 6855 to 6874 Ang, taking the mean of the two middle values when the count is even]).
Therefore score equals 1.01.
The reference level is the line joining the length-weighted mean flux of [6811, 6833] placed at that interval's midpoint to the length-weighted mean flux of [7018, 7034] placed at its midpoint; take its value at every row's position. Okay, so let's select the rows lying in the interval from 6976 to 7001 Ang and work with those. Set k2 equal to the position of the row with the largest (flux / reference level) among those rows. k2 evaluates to 6993.37 Ang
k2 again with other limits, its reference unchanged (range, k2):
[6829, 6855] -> 6853.09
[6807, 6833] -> 6824.75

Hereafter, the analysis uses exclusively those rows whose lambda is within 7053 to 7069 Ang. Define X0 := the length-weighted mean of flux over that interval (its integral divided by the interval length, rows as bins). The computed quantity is 1.40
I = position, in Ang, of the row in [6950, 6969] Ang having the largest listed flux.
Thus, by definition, 6958.03 Ang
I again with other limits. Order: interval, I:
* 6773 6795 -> 6774.64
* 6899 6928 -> 6900.59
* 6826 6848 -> 6827.89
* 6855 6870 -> 6856.25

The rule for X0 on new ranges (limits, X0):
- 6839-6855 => 1.47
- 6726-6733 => 1.47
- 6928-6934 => 1.49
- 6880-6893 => 1.52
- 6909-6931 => 1.46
